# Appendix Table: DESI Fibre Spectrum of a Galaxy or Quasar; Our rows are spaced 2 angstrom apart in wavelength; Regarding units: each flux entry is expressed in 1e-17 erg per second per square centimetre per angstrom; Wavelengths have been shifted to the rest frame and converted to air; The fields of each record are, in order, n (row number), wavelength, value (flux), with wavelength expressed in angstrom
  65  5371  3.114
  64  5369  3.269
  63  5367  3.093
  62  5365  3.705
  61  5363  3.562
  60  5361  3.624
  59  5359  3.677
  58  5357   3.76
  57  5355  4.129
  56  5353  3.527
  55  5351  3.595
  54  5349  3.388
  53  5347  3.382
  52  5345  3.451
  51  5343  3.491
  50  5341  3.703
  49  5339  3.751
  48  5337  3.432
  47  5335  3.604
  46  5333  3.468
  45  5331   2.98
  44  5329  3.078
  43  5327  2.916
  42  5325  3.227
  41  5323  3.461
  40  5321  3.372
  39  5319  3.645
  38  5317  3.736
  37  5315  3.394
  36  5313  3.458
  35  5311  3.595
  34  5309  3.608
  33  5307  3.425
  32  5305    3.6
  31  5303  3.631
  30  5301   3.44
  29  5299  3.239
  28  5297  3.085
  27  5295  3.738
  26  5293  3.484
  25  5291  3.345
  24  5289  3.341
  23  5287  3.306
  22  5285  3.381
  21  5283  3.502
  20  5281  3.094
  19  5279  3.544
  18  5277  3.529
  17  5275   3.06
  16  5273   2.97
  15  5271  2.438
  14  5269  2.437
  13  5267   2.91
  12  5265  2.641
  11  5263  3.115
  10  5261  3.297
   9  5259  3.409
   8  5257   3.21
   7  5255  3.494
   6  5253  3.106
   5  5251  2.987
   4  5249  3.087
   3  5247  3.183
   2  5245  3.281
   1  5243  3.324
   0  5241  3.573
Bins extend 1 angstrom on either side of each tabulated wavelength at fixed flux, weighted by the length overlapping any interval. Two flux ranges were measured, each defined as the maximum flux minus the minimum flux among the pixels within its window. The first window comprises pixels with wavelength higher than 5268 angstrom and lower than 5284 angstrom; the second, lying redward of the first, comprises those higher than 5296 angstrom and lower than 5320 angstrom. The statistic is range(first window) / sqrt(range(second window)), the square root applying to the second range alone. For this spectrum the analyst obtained 1.4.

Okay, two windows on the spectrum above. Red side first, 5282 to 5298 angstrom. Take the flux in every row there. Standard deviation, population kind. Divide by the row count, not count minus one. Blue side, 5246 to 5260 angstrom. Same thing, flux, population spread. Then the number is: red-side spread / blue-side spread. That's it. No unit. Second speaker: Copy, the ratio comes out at 1.05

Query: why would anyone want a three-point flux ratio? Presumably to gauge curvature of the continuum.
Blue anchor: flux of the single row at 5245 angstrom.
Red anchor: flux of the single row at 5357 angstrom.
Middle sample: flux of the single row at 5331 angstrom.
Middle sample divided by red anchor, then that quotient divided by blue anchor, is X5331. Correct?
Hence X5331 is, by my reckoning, 0.242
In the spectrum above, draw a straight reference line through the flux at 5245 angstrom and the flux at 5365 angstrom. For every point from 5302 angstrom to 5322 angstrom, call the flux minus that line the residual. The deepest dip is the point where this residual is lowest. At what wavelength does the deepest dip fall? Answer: 5321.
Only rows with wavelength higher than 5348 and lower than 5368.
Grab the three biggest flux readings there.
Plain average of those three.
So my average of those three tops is 3.9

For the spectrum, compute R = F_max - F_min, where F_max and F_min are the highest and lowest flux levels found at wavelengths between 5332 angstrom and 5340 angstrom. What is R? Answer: 0.32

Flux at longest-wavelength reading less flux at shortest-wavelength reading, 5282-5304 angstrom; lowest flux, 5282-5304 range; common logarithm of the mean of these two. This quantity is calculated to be 0.21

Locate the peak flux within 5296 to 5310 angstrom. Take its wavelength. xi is 5303 angstrom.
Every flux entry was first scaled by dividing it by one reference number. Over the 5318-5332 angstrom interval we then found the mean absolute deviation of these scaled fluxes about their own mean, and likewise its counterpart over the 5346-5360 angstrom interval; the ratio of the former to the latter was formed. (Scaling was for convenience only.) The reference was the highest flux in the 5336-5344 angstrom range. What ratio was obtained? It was 1.16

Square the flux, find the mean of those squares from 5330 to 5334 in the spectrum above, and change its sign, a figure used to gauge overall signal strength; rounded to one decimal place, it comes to -10.5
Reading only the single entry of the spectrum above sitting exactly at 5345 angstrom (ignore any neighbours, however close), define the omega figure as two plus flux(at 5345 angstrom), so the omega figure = 5.45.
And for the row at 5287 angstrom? 5.31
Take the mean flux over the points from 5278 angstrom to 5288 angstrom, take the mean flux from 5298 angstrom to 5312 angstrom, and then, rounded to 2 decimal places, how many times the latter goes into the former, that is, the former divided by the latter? 0.96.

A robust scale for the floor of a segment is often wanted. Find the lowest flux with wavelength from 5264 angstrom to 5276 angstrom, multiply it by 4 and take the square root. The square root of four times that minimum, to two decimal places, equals 3.12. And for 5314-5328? 3.42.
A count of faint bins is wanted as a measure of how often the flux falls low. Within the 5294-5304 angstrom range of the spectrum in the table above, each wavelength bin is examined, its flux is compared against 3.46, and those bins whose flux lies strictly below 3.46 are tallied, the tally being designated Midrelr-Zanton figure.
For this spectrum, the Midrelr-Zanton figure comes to 3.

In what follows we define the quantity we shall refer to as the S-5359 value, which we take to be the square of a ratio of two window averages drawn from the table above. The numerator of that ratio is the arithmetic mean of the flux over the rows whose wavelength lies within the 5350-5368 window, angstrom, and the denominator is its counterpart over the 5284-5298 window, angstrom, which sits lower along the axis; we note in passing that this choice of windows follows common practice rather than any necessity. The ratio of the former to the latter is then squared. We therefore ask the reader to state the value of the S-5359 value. 1.15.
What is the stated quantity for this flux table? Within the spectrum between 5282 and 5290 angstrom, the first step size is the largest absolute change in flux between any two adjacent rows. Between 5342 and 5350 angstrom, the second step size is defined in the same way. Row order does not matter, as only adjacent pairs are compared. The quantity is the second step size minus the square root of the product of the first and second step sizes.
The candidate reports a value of -0.02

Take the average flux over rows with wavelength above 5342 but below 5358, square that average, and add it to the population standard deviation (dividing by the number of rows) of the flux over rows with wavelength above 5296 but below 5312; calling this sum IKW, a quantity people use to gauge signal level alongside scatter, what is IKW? 13.1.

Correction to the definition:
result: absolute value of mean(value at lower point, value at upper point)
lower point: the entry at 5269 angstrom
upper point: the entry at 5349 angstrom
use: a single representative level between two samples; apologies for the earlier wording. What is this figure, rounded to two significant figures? 2.9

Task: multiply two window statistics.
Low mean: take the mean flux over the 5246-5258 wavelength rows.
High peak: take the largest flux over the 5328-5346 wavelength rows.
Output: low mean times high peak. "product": 11.9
